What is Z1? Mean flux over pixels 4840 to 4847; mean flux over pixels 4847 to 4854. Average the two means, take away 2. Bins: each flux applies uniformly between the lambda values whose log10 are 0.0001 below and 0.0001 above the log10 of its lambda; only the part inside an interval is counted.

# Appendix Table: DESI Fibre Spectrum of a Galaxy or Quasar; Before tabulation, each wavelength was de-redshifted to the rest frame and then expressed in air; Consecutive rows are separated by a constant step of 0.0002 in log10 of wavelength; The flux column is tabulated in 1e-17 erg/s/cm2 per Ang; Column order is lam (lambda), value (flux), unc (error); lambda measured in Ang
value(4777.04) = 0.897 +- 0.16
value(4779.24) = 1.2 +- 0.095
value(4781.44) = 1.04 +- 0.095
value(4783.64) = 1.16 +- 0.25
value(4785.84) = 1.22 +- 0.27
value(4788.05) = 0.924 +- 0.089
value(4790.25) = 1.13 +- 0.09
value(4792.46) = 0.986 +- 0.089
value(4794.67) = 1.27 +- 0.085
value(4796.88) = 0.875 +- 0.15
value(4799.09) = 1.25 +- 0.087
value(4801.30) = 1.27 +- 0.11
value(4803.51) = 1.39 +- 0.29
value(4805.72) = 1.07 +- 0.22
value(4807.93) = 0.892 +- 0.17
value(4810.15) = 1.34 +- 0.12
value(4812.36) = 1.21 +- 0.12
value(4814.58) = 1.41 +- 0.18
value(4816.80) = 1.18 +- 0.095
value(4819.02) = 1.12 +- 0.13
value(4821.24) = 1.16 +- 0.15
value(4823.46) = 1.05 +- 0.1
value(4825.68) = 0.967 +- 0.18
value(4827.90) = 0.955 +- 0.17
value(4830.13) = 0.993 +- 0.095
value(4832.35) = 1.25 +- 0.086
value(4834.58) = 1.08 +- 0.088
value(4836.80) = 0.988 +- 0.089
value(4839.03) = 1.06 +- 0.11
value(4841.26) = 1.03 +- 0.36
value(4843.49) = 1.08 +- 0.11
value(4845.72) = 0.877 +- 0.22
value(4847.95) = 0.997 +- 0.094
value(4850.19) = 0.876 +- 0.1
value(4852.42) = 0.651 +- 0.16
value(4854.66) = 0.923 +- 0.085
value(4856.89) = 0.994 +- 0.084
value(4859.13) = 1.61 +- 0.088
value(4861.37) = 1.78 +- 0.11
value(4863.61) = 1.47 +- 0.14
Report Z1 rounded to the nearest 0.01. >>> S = -1.08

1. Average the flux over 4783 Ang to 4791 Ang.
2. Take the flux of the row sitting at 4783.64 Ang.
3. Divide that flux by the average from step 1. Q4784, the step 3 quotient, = 1.05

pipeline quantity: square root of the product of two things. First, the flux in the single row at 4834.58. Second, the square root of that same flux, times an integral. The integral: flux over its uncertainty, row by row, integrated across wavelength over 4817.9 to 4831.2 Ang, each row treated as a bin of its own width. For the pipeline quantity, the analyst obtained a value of 11.0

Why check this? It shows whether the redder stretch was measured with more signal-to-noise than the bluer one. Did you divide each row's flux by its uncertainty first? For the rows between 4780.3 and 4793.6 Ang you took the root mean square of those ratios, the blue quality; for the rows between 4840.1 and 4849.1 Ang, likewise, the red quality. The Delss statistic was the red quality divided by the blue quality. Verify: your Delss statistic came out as 0.80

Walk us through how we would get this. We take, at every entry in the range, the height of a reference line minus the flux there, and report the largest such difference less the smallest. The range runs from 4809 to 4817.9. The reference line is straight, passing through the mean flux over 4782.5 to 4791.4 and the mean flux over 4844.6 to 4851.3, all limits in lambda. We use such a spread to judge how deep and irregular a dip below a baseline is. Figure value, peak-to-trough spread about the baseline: 0.22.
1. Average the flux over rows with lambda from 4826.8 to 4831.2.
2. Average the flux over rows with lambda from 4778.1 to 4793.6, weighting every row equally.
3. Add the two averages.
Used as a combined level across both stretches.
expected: 2.1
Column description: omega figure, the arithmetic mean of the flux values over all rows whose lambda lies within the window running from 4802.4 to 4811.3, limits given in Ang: 1.17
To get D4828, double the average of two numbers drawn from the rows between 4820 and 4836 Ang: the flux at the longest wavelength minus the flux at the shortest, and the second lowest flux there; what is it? 0.89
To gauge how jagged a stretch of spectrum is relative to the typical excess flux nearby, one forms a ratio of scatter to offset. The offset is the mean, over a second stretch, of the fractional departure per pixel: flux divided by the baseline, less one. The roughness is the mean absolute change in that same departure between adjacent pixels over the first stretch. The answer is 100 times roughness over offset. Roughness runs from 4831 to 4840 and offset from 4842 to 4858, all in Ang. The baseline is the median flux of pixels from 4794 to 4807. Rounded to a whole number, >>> -32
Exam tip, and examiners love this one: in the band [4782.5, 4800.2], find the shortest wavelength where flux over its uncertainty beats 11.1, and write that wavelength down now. 4790.25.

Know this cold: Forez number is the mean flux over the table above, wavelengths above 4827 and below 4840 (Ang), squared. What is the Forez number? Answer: 1.11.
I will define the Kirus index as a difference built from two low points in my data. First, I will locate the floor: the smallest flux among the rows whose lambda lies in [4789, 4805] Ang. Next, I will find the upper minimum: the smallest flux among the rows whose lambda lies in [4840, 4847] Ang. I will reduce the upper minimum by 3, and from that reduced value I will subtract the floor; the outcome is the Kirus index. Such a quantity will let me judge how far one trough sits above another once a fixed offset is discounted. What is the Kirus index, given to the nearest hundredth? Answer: -3.00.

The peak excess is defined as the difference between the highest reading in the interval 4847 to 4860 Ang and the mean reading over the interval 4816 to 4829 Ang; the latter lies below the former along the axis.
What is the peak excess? 0.54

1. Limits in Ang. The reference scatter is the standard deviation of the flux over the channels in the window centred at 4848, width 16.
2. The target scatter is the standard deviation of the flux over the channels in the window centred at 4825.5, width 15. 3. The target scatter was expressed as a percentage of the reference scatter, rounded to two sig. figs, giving 78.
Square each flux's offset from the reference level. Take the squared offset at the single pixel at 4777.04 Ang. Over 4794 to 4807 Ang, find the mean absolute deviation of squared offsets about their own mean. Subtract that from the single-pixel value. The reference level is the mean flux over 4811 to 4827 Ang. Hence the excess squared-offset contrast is 0.04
